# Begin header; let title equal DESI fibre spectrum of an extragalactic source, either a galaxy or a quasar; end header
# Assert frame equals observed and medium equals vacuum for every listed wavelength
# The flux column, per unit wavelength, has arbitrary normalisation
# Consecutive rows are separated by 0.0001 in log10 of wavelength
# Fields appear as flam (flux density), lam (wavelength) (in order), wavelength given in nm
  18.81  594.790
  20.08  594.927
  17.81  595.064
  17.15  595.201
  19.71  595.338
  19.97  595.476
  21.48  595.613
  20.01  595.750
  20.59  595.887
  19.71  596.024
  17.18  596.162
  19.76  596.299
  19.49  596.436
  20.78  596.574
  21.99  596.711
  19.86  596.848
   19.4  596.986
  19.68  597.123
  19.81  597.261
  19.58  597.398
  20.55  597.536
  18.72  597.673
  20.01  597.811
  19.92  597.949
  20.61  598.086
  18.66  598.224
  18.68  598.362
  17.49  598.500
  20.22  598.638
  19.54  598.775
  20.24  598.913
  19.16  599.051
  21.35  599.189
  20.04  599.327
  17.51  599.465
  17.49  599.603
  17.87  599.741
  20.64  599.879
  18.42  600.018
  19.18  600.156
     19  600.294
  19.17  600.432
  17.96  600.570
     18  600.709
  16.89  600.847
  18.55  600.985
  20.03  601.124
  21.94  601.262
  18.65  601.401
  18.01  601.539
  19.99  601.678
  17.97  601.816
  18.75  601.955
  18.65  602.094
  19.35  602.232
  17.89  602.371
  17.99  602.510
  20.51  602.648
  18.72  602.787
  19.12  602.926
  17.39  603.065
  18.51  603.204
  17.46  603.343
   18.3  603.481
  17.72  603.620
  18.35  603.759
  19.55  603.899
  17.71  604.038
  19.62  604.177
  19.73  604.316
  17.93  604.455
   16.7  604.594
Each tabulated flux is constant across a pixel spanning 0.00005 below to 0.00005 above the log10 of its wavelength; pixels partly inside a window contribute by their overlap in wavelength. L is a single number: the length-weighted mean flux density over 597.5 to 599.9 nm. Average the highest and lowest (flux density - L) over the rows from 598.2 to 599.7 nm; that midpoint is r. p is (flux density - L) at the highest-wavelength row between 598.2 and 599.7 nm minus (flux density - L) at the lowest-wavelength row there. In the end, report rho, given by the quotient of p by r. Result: -14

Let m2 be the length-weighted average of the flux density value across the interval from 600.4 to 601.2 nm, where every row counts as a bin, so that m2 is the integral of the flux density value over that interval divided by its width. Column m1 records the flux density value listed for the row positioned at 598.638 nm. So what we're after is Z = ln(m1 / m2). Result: 0.09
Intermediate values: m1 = 20.22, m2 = 18.4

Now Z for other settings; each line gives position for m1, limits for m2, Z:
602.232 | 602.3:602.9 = 0.03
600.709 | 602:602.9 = -0.05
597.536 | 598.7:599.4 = 0.02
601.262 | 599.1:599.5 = 0.10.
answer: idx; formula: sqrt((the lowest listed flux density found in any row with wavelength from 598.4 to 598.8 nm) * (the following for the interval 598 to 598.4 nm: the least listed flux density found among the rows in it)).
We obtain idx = 18.1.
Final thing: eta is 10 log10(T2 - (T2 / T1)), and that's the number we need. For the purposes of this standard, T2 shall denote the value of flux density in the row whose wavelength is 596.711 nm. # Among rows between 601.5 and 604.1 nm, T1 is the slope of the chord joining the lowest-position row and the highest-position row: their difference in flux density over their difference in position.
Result 23.1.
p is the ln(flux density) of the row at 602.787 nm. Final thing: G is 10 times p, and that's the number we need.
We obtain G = 29.3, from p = 2.93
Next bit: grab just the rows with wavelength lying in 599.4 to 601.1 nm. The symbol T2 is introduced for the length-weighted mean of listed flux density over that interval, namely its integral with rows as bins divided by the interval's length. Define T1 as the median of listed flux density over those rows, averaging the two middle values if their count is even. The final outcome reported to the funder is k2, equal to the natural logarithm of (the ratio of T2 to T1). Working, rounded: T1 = 18.2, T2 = 18.4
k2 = 0.012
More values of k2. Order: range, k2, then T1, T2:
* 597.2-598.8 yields -0.011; 19.7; 19.5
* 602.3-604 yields 0.006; 18.3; 18.4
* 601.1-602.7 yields 0.022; 18.7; 19.1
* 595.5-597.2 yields 0.009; 19.8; 20.0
